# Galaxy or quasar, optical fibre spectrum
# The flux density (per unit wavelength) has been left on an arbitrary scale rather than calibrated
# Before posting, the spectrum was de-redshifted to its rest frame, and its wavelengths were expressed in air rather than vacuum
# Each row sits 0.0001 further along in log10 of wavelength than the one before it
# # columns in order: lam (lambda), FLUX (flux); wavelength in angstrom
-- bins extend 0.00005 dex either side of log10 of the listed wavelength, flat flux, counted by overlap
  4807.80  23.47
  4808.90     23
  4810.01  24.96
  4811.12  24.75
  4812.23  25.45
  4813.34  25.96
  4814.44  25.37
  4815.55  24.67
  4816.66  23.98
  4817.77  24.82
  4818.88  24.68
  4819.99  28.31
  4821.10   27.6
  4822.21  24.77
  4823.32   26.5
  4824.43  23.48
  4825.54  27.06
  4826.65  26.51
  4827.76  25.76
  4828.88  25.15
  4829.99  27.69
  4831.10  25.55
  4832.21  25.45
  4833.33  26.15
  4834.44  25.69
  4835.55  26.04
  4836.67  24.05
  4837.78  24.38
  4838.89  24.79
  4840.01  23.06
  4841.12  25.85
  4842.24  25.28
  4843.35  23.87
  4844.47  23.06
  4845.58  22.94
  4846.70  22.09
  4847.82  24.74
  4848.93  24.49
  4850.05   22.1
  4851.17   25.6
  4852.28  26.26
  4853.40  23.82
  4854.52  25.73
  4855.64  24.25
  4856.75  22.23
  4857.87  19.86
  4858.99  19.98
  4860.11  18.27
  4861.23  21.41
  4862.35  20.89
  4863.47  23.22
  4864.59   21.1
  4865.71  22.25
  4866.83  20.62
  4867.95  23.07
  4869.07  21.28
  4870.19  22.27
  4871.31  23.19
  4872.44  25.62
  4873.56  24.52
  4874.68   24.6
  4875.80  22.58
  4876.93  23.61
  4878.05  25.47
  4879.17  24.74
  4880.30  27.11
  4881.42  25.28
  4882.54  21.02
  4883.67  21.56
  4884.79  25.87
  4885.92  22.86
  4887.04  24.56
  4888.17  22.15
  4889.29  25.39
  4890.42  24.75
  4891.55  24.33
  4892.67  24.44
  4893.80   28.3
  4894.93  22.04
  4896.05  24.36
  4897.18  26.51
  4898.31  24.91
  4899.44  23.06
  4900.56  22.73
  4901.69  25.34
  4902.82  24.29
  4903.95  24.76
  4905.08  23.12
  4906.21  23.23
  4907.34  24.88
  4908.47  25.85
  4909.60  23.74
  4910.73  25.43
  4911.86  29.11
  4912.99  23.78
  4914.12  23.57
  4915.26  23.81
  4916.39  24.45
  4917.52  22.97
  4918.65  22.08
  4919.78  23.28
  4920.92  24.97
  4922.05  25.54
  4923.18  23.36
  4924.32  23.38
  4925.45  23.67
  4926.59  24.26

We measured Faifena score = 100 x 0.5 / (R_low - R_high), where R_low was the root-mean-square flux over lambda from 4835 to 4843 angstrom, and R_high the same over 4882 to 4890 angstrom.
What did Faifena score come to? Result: 36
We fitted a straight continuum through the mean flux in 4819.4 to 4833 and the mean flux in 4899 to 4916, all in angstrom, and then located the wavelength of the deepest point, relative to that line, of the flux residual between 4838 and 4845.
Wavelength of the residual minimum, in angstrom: 4840.01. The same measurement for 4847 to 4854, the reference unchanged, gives 4850.05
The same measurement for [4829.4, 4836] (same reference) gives 4832.21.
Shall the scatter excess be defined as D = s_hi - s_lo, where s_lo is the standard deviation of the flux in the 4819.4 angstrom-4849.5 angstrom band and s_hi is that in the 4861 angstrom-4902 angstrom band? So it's 0.3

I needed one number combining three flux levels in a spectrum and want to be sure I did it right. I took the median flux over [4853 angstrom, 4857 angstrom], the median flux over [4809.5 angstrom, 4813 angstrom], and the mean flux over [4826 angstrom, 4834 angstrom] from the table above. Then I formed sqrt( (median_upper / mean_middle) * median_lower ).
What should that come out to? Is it 4.80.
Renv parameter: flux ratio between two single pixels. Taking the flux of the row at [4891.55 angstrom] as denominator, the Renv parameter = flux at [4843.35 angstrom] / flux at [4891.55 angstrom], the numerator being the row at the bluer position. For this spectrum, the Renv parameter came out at 0.98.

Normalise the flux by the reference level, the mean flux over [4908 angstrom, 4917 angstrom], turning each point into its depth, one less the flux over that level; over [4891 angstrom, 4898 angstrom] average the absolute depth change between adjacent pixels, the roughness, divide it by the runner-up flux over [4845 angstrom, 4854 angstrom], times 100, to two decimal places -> 0.46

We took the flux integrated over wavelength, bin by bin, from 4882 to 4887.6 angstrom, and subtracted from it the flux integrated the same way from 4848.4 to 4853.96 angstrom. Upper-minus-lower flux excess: -6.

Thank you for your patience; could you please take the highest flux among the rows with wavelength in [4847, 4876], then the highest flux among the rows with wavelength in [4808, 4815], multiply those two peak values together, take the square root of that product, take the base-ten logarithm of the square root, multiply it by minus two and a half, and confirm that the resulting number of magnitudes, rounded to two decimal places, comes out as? -3.54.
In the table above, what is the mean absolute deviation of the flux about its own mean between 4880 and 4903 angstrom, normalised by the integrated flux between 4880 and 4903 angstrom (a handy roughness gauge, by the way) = 0.0025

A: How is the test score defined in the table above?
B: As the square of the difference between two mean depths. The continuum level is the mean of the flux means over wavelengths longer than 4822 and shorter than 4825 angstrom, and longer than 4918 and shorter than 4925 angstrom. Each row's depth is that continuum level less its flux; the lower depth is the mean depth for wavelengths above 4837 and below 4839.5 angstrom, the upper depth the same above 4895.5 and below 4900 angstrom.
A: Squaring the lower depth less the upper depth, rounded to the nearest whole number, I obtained 0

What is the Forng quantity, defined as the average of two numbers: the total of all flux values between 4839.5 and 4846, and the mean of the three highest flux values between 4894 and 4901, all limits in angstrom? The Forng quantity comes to 85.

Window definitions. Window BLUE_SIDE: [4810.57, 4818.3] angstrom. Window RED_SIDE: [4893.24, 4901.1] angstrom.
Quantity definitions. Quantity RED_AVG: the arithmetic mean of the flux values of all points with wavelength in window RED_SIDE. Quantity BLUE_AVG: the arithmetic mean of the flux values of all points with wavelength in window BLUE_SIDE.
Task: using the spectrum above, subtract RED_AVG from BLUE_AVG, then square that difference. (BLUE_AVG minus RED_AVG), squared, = 0.2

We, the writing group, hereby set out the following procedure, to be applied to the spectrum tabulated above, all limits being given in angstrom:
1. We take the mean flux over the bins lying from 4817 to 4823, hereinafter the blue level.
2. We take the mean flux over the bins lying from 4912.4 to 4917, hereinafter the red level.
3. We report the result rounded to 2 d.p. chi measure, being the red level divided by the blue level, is 0.92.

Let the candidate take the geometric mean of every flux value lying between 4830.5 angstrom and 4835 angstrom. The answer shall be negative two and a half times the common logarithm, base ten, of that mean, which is -3.53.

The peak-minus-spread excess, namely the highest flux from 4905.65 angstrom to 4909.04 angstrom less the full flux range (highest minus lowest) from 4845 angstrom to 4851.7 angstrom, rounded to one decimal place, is 22.3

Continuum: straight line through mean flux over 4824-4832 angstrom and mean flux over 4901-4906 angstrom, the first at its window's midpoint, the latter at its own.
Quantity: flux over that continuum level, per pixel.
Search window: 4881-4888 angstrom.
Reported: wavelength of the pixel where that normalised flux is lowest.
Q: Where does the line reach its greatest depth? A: 4882.54 angstrom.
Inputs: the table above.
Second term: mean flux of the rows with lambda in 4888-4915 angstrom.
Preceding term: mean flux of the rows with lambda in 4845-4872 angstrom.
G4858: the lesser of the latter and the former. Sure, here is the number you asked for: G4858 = 22.6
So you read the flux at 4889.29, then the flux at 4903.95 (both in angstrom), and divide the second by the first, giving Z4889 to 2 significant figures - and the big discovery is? 0.98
